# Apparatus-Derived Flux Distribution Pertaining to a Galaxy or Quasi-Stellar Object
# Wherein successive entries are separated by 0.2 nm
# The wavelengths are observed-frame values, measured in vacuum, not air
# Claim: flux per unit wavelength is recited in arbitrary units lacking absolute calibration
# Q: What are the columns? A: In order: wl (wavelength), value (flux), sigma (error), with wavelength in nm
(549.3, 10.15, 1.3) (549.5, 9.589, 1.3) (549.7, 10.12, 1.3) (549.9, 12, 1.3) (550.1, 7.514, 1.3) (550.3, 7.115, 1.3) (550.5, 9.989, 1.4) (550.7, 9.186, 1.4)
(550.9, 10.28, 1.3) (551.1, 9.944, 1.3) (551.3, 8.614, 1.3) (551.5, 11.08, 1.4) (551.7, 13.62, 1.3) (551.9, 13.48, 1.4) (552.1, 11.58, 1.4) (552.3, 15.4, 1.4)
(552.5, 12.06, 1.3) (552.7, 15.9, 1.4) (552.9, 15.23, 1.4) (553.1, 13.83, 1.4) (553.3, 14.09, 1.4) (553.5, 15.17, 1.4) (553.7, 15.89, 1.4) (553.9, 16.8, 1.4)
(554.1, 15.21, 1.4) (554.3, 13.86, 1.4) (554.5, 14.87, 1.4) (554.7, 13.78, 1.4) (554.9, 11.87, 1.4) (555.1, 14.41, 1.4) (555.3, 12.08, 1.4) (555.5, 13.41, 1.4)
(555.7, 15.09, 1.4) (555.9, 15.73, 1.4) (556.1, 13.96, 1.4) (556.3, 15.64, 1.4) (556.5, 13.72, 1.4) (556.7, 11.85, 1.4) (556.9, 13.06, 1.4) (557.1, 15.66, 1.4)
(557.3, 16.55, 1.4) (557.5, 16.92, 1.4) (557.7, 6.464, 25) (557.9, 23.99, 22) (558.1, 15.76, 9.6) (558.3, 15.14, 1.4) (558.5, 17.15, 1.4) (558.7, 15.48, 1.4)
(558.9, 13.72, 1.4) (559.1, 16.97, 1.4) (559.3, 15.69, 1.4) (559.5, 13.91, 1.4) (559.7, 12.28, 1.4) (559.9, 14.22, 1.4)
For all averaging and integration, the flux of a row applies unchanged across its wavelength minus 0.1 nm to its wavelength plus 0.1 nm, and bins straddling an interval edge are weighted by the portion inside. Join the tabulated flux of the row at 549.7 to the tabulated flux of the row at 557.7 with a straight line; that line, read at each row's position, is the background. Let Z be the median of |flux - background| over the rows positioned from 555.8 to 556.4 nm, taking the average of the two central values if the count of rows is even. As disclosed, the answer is 8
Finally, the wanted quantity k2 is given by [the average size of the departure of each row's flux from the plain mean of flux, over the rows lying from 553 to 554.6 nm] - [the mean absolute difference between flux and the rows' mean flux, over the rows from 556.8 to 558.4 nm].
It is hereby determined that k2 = -2.1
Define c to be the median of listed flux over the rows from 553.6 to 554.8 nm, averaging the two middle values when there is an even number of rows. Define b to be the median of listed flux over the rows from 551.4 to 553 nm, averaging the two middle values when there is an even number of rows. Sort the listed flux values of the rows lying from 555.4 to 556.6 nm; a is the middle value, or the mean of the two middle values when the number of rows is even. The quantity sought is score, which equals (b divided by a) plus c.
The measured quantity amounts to 16.0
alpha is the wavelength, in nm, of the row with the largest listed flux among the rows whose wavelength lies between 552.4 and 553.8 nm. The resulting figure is 552.7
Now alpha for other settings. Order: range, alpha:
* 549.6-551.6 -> 549.9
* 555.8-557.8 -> 557.5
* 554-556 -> 555.9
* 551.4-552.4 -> 552.3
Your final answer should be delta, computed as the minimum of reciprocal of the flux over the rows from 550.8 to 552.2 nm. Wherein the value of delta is 0.0734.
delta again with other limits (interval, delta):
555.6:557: 0.0636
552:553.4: 0.0629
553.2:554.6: 0.0595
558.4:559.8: 0.0583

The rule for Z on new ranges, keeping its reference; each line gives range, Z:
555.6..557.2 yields 7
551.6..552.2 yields 4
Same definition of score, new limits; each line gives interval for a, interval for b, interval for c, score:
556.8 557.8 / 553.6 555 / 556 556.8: 14.8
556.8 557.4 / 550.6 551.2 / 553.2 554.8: 15.7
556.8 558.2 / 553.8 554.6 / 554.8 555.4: 13.0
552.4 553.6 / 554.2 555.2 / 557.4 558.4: 16.7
